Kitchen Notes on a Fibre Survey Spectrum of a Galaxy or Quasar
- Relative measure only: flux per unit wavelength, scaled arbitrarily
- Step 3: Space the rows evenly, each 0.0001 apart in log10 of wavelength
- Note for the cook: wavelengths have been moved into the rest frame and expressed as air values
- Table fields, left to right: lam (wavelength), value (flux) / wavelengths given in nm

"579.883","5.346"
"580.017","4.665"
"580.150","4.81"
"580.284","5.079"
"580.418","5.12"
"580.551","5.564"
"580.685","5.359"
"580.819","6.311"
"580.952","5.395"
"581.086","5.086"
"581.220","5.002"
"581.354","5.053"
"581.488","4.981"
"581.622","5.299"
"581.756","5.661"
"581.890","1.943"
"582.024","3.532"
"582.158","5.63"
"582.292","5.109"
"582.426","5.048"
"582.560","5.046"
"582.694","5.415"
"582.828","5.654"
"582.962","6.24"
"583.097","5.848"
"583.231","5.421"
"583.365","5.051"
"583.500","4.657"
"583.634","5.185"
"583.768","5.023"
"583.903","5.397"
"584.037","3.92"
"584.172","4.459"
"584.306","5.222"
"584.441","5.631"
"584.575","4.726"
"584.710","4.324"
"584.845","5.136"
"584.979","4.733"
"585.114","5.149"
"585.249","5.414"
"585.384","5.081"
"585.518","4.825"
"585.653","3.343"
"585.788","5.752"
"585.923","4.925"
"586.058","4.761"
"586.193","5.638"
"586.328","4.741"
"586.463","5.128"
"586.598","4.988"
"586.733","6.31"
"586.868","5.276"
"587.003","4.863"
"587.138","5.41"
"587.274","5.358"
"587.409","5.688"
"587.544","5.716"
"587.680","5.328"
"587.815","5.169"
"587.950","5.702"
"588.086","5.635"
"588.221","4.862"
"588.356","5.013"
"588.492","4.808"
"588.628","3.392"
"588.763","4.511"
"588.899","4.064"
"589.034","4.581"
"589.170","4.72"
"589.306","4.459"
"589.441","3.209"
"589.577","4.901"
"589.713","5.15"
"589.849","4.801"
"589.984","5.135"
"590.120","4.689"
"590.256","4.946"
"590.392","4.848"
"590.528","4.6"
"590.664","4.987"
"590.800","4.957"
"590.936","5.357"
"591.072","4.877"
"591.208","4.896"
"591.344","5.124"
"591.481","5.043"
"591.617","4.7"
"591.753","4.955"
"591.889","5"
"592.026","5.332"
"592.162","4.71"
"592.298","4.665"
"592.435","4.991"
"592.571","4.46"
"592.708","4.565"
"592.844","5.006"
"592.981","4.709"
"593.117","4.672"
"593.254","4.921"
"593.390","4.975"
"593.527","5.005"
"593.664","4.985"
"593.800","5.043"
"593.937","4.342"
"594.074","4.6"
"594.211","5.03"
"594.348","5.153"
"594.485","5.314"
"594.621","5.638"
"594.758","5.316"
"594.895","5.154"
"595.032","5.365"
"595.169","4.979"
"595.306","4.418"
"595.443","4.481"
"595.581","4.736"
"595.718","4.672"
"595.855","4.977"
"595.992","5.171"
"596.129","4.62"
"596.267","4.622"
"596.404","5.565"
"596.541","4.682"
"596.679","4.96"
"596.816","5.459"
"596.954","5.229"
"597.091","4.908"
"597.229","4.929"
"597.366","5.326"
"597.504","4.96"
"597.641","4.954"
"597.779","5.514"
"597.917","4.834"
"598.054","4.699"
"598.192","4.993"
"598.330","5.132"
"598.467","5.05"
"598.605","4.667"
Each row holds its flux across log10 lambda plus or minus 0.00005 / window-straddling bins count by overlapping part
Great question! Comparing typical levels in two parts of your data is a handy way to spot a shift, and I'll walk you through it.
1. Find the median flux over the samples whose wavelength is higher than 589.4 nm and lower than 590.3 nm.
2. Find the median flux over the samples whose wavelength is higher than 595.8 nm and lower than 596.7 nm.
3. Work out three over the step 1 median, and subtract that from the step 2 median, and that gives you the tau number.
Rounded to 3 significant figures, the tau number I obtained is 4.35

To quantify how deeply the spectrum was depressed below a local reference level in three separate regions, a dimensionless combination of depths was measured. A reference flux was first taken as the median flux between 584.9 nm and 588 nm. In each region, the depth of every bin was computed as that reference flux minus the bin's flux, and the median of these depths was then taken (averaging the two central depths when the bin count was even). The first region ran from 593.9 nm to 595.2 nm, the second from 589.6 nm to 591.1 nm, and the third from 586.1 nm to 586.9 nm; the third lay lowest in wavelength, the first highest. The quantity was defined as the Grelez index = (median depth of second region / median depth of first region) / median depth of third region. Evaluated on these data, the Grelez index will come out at -436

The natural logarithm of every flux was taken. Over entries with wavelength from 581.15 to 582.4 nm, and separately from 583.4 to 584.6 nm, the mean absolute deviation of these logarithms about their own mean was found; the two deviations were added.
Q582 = 0.327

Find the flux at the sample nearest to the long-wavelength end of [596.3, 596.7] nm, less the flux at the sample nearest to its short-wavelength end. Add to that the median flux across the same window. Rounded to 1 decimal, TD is 4.4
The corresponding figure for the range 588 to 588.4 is 4.4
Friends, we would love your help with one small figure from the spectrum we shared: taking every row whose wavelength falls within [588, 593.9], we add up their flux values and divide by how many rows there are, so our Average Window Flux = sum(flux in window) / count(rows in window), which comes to 4.80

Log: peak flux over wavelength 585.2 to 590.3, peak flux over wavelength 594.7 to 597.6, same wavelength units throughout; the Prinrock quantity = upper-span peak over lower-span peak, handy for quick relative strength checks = 0.88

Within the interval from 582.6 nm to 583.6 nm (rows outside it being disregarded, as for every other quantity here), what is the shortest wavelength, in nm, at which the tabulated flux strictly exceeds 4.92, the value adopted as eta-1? 582.694 nm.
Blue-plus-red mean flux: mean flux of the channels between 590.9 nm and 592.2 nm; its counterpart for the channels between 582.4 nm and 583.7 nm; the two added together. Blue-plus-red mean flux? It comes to 10.4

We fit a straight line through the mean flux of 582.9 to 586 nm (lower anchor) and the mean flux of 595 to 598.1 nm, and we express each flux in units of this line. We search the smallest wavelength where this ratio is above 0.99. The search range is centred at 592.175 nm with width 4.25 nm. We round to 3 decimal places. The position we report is 590.256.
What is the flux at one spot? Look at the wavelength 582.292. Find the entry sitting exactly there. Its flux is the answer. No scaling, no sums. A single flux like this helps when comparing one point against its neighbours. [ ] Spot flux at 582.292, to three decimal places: 5.109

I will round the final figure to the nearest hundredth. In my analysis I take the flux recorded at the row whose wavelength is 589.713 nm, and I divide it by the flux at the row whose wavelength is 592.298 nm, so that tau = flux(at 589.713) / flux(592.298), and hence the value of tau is 1.10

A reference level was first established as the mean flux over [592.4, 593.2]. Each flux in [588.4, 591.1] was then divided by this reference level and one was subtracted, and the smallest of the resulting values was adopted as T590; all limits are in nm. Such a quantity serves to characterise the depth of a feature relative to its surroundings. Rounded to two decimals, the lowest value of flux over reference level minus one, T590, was -0.32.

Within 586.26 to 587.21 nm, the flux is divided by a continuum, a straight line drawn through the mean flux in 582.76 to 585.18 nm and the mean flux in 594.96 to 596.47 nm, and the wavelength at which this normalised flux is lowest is 586.328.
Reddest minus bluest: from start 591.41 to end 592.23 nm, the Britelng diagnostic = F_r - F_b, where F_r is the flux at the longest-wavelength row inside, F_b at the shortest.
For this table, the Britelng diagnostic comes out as -0.33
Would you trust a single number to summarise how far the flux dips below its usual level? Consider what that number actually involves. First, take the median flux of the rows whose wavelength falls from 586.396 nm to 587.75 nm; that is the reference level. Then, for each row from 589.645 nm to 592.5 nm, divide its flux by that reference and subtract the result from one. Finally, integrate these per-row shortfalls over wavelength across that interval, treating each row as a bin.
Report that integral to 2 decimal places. 0.21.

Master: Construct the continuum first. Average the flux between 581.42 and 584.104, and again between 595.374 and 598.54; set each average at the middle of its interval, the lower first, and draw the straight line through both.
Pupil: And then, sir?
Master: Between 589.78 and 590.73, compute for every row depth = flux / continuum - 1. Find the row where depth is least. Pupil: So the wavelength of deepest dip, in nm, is 590.528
